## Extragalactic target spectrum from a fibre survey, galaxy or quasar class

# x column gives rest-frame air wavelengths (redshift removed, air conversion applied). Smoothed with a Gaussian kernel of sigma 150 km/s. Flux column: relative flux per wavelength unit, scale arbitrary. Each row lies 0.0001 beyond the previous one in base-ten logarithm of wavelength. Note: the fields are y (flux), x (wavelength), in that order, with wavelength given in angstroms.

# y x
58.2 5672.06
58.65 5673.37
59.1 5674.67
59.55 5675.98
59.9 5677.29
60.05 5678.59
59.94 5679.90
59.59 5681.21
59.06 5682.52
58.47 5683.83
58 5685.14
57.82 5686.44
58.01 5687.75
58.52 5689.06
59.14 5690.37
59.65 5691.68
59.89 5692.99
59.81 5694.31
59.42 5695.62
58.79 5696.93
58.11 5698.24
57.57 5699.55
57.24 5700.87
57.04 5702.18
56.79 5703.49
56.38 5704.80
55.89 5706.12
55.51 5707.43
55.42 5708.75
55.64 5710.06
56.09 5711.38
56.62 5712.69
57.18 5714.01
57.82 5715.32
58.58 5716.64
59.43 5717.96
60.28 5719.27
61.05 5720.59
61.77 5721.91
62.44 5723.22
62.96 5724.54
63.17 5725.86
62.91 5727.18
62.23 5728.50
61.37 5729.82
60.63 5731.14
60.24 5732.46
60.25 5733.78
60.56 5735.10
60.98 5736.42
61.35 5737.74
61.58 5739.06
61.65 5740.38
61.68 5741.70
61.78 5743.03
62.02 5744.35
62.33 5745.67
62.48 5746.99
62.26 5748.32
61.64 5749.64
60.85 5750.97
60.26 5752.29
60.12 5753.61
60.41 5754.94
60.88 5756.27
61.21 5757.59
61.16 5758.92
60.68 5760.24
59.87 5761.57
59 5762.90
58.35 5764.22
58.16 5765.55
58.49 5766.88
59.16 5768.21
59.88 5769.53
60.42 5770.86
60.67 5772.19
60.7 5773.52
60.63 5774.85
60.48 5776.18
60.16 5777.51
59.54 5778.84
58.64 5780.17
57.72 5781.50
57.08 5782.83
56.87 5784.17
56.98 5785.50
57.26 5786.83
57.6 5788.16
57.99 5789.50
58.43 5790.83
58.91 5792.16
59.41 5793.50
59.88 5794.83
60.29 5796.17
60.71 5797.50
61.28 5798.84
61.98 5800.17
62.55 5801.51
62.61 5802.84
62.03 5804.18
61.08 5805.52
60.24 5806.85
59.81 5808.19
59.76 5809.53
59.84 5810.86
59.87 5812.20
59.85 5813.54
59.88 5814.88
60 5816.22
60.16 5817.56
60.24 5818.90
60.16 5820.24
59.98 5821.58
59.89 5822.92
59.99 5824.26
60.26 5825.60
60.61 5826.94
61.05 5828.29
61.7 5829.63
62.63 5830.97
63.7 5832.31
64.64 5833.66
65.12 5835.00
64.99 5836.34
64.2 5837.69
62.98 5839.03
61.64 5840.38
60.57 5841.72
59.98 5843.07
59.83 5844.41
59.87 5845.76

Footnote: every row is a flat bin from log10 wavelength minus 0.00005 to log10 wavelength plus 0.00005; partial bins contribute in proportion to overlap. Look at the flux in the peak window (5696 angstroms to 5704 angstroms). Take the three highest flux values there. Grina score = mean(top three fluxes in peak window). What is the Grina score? 58.2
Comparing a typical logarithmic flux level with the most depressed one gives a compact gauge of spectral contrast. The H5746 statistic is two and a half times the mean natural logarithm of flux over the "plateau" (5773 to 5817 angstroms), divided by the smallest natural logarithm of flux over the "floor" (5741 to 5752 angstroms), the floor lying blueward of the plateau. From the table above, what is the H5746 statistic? 2.49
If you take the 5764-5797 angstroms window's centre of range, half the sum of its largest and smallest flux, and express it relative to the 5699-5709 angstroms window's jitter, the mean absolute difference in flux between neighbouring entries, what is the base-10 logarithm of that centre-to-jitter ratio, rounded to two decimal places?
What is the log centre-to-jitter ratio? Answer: 2.28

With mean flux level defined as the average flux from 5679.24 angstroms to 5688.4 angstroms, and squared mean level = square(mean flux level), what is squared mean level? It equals 3446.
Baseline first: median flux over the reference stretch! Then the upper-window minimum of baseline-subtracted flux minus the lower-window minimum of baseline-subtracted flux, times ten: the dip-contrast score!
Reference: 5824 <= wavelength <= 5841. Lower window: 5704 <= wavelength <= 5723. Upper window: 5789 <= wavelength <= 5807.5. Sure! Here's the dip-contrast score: 26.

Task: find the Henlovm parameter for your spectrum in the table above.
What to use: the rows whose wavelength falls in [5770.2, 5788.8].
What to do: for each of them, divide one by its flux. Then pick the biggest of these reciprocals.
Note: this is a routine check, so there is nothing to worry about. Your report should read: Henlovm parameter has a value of 0.0176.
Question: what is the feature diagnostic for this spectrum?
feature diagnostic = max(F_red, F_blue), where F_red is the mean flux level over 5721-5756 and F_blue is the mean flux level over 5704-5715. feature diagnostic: 61.5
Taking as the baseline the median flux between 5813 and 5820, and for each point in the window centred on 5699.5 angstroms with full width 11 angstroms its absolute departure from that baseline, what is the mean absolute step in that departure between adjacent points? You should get 0.43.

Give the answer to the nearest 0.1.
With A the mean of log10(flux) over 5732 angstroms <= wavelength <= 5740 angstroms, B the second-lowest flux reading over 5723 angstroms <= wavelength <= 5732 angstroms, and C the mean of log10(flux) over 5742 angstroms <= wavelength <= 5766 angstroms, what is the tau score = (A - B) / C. -33.4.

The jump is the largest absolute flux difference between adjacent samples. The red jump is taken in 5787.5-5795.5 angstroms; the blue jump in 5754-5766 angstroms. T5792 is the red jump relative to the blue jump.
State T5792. 0.57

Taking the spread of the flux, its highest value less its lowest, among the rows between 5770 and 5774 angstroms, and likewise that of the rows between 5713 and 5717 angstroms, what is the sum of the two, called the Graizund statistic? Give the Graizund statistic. 1.7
